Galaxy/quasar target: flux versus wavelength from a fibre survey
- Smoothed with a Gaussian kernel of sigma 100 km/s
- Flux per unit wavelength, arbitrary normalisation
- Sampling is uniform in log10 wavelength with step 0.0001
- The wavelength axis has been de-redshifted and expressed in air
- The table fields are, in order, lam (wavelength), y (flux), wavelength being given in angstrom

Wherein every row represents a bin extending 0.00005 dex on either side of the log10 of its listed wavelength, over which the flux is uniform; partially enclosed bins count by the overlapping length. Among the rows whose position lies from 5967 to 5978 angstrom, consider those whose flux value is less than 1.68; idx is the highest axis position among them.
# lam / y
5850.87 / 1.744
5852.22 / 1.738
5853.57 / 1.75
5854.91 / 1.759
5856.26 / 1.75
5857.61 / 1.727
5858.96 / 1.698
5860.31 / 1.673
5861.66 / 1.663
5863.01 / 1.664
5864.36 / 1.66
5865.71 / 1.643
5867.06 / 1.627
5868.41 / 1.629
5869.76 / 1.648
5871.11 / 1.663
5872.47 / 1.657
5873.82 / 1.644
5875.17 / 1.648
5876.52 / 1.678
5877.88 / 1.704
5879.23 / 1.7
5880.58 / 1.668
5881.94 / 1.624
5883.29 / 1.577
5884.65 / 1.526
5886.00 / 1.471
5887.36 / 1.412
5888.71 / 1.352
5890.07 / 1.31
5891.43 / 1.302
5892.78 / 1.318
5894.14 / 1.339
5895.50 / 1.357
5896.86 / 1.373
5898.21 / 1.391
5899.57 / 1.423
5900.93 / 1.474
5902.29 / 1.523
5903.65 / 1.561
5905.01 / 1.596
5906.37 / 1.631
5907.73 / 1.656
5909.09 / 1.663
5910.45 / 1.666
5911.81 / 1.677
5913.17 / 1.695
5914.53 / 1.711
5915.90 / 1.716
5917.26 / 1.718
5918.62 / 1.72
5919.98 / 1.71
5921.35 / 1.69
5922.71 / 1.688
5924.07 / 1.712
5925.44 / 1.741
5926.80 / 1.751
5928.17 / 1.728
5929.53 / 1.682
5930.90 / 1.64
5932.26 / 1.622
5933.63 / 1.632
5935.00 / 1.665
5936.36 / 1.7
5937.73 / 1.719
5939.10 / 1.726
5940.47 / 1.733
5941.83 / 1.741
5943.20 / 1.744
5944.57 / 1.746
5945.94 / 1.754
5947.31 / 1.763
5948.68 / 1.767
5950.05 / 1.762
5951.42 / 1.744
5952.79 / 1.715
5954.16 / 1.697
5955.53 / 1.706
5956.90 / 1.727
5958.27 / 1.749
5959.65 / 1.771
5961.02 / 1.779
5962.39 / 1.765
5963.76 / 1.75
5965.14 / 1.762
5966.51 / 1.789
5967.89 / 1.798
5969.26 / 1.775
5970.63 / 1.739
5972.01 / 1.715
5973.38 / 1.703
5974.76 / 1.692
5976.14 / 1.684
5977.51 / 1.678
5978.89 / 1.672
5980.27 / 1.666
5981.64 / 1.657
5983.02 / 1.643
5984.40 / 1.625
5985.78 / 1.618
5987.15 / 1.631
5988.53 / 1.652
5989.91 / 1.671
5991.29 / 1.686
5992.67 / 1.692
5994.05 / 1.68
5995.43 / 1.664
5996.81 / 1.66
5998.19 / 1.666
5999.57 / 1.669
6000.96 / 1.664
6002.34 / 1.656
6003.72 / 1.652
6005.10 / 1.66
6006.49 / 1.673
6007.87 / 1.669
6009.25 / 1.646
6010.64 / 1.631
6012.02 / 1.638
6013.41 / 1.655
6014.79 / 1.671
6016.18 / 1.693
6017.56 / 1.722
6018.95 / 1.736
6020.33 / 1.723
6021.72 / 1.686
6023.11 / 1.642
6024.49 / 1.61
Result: 5977.51 angstrom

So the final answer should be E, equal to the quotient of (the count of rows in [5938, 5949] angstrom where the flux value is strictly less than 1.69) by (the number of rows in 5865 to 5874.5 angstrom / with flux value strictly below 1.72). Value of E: 0.0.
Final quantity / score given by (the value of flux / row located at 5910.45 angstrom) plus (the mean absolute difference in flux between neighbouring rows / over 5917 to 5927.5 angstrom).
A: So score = 1.68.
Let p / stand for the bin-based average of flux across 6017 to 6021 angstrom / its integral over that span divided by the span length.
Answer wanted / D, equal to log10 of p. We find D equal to 0.238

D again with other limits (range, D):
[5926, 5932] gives 0.230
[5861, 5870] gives 0.217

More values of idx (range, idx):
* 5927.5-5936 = 5935.00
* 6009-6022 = 6014.79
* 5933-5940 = 5935.00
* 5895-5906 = 5905.01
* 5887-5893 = 5892.78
